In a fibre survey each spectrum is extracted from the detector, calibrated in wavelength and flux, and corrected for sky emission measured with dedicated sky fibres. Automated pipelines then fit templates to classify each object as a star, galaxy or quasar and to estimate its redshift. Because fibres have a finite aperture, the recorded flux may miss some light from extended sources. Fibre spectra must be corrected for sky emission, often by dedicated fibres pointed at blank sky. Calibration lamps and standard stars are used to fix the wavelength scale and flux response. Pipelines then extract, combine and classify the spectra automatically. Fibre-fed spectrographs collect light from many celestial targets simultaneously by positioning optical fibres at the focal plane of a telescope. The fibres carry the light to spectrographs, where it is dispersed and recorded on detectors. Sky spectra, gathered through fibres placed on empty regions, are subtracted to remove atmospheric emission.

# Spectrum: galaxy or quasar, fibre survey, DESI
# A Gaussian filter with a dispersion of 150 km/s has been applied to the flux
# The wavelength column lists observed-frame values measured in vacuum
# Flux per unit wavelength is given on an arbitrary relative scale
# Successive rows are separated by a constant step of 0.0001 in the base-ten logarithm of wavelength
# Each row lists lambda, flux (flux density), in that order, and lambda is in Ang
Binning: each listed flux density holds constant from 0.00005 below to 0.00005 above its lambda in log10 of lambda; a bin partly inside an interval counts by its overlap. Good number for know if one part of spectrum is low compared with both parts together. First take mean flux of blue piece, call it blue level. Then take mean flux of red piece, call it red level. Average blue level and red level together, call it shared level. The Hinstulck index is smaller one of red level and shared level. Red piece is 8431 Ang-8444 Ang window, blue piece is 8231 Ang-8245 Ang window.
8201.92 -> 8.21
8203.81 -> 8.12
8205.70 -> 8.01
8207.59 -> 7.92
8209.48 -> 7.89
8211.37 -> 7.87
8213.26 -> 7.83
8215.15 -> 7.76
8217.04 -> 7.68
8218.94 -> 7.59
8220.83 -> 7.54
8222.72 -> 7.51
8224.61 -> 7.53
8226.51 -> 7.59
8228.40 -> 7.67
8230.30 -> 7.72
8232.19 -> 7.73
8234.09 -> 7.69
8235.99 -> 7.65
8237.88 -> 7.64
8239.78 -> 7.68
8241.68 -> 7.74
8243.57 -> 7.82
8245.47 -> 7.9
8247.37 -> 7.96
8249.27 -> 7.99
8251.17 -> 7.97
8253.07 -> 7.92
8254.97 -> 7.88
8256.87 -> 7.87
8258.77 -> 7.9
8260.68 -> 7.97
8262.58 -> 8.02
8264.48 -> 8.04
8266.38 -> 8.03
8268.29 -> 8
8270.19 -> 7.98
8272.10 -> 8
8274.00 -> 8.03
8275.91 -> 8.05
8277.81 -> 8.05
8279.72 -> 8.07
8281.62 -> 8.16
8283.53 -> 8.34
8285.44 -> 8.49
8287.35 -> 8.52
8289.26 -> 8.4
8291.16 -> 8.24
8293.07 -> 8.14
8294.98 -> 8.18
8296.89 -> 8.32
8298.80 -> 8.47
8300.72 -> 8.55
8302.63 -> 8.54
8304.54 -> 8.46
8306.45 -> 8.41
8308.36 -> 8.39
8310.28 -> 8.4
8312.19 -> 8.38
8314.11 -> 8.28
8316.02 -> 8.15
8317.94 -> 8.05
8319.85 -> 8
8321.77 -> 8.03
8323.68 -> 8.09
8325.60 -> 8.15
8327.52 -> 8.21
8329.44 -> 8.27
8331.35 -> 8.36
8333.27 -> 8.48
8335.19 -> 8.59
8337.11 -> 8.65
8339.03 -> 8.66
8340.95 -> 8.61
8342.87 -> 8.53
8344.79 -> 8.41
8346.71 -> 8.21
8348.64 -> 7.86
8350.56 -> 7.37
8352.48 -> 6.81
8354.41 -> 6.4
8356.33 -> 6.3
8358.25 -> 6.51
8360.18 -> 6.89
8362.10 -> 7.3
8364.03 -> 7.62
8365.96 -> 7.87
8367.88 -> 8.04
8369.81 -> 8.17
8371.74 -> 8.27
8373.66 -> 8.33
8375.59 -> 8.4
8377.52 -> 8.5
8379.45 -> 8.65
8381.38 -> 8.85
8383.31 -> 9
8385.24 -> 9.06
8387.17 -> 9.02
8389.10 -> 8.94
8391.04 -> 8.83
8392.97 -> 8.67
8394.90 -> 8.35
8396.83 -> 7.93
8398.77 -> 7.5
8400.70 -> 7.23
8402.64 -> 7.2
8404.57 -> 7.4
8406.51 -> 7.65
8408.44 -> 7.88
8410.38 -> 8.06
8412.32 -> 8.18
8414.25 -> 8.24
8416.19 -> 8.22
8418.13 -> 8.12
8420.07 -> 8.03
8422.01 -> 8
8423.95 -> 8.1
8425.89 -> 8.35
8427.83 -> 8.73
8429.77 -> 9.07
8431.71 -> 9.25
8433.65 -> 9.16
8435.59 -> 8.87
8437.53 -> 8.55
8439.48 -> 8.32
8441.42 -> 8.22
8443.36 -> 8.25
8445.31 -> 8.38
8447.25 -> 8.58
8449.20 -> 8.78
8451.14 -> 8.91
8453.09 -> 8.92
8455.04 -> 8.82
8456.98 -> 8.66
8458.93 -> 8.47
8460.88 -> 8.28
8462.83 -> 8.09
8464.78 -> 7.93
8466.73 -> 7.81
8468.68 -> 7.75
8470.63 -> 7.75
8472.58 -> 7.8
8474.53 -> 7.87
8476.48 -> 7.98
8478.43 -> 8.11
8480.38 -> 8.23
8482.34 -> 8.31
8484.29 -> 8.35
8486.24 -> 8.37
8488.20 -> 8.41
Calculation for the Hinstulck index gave 8.2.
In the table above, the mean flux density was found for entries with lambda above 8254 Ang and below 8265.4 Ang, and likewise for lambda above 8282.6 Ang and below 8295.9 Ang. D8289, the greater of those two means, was 8.33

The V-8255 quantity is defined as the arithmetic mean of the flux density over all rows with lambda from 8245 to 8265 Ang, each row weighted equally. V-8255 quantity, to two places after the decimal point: 7.95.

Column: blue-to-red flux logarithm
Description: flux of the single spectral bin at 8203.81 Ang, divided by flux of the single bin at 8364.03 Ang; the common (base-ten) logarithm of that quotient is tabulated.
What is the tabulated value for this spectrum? 0.028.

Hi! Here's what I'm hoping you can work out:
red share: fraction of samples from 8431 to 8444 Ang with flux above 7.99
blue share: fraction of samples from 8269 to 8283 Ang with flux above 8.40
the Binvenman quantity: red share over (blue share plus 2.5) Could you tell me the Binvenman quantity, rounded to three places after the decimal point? 0.400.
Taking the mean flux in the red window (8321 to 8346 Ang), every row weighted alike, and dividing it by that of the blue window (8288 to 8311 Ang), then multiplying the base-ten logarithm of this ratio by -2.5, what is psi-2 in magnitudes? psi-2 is 0.00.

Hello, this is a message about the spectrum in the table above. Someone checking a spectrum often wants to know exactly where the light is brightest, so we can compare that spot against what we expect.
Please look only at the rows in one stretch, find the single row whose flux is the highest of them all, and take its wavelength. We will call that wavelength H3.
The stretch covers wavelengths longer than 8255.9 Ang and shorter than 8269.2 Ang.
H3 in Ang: 8264.48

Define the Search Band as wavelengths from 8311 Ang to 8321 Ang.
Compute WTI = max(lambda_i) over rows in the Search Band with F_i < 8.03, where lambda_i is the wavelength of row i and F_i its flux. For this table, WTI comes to 8319.85 Ang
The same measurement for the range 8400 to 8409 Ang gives 8408.44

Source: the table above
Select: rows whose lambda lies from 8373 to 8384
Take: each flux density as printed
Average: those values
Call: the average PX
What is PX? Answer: 8.6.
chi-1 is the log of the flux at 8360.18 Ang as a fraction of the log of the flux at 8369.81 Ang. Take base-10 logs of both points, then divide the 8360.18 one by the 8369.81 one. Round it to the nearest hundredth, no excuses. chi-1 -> 0.92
